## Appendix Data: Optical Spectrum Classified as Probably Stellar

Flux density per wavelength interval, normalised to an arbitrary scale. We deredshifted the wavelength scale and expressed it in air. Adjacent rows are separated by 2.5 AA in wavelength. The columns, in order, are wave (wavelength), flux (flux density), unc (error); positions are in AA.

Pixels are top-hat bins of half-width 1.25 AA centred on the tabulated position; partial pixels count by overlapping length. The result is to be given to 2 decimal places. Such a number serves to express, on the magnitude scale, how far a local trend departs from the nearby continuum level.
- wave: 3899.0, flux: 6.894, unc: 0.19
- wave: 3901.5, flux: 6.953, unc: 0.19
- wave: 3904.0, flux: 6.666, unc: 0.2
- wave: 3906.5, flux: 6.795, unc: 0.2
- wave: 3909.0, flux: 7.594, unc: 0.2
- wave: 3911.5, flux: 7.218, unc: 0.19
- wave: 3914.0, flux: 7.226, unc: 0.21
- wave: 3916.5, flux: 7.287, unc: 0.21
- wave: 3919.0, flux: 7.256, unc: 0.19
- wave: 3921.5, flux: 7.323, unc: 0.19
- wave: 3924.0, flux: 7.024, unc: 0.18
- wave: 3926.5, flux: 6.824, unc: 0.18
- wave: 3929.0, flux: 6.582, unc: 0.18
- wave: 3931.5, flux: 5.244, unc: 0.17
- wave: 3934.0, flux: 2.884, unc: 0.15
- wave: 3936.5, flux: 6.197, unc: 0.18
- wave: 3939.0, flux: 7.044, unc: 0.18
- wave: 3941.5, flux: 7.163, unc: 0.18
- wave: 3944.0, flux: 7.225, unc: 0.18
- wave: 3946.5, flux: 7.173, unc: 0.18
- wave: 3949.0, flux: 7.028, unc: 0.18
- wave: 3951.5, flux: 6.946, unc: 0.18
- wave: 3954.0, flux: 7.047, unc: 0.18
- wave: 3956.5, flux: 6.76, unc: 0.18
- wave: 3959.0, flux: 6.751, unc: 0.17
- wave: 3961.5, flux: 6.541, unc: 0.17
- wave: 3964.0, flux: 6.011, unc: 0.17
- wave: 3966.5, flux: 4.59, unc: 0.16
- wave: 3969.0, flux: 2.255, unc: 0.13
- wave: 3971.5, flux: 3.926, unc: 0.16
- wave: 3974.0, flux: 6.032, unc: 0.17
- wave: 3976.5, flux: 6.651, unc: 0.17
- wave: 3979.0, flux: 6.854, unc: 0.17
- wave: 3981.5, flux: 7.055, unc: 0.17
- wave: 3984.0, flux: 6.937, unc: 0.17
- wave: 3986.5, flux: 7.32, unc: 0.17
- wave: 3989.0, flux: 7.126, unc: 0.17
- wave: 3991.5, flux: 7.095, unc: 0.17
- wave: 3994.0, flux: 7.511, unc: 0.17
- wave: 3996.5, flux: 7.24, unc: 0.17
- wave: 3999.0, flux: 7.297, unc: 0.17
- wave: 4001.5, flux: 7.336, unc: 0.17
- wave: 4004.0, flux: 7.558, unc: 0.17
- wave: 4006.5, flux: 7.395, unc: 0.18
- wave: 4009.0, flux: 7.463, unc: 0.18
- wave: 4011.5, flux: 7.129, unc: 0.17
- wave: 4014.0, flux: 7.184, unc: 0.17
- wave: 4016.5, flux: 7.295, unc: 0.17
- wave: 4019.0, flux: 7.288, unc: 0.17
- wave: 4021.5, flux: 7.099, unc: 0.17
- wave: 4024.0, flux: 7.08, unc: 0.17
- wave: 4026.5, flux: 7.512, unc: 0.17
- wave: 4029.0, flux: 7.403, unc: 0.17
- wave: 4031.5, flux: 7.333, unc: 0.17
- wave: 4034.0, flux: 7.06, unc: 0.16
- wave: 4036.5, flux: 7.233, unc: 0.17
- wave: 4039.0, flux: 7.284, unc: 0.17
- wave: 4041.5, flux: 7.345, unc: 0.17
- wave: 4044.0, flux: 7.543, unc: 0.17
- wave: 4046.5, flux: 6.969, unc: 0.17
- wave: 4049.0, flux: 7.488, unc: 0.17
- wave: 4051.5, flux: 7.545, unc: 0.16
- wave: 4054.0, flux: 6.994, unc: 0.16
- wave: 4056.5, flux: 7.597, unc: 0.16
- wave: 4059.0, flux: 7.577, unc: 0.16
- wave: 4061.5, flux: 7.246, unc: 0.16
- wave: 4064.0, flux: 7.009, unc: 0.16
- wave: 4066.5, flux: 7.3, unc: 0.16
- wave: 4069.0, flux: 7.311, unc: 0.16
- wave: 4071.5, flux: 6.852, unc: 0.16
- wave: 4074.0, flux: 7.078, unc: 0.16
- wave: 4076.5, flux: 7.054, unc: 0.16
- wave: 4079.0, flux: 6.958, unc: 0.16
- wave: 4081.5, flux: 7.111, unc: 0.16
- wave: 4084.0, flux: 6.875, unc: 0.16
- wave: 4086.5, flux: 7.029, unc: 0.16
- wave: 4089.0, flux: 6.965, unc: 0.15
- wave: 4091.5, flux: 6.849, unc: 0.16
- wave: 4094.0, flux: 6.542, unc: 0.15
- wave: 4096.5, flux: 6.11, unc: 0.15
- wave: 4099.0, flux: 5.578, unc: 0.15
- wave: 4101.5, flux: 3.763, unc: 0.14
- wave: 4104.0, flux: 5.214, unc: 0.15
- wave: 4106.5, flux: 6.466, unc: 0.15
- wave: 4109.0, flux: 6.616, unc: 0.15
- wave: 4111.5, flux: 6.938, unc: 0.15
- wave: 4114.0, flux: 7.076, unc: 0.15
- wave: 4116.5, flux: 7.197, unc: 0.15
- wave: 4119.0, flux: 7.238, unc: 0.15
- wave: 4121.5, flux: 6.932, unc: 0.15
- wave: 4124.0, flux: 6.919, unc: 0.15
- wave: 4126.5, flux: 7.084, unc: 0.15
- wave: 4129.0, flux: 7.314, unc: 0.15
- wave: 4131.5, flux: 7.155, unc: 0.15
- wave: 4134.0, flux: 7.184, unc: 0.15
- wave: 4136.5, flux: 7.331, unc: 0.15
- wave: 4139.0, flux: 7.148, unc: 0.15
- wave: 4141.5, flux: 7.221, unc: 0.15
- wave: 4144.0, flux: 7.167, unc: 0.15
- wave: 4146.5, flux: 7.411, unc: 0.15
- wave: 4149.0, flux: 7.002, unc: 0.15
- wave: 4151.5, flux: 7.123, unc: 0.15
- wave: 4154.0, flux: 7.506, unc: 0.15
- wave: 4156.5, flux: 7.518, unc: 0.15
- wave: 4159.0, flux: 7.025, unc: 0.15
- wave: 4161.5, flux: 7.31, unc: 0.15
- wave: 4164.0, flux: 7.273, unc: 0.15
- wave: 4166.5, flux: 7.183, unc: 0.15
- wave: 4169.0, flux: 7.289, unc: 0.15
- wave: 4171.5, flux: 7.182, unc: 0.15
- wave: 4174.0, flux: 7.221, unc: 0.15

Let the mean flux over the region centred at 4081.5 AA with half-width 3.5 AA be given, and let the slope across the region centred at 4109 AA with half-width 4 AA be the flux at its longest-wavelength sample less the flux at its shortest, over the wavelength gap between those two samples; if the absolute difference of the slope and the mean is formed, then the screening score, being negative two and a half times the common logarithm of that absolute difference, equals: -2.10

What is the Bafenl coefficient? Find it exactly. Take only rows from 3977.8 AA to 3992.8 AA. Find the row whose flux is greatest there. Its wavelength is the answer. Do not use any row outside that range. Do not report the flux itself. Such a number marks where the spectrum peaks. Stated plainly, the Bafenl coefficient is 3986.5 AA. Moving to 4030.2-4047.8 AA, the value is 4044.0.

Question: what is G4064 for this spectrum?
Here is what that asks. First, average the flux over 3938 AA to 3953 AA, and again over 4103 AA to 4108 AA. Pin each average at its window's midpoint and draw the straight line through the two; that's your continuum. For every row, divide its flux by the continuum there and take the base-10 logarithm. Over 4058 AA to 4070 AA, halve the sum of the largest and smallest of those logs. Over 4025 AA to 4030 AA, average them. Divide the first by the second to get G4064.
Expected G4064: 1.1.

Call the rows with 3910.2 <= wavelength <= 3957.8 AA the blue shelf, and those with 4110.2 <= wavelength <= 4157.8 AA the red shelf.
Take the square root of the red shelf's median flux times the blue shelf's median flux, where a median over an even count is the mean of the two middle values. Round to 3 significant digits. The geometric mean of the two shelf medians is 7.11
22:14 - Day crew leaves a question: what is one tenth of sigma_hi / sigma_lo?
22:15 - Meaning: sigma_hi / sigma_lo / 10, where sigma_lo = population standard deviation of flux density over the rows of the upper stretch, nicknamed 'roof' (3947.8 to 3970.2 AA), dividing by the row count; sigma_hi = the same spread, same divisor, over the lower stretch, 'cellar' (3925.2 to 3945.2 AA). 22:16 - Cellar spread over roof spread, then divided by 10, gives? 0.091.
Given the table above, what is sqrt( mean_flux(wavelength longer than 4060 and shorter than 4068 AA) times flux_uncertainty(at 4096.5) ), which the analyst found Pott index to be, 1.04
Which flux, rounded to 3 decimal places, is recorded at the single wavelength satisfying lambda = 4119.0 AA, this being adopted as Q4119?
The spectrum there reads 7.238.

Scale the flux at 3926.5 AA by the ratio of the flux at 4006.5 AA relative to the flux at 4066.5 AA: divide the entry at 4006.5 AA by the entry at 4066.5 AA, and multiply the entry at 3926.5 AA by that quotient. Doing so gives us 6.9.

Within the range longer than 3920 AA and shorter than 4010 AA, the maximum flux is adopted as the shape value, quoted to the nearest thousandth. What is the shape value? 7.558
